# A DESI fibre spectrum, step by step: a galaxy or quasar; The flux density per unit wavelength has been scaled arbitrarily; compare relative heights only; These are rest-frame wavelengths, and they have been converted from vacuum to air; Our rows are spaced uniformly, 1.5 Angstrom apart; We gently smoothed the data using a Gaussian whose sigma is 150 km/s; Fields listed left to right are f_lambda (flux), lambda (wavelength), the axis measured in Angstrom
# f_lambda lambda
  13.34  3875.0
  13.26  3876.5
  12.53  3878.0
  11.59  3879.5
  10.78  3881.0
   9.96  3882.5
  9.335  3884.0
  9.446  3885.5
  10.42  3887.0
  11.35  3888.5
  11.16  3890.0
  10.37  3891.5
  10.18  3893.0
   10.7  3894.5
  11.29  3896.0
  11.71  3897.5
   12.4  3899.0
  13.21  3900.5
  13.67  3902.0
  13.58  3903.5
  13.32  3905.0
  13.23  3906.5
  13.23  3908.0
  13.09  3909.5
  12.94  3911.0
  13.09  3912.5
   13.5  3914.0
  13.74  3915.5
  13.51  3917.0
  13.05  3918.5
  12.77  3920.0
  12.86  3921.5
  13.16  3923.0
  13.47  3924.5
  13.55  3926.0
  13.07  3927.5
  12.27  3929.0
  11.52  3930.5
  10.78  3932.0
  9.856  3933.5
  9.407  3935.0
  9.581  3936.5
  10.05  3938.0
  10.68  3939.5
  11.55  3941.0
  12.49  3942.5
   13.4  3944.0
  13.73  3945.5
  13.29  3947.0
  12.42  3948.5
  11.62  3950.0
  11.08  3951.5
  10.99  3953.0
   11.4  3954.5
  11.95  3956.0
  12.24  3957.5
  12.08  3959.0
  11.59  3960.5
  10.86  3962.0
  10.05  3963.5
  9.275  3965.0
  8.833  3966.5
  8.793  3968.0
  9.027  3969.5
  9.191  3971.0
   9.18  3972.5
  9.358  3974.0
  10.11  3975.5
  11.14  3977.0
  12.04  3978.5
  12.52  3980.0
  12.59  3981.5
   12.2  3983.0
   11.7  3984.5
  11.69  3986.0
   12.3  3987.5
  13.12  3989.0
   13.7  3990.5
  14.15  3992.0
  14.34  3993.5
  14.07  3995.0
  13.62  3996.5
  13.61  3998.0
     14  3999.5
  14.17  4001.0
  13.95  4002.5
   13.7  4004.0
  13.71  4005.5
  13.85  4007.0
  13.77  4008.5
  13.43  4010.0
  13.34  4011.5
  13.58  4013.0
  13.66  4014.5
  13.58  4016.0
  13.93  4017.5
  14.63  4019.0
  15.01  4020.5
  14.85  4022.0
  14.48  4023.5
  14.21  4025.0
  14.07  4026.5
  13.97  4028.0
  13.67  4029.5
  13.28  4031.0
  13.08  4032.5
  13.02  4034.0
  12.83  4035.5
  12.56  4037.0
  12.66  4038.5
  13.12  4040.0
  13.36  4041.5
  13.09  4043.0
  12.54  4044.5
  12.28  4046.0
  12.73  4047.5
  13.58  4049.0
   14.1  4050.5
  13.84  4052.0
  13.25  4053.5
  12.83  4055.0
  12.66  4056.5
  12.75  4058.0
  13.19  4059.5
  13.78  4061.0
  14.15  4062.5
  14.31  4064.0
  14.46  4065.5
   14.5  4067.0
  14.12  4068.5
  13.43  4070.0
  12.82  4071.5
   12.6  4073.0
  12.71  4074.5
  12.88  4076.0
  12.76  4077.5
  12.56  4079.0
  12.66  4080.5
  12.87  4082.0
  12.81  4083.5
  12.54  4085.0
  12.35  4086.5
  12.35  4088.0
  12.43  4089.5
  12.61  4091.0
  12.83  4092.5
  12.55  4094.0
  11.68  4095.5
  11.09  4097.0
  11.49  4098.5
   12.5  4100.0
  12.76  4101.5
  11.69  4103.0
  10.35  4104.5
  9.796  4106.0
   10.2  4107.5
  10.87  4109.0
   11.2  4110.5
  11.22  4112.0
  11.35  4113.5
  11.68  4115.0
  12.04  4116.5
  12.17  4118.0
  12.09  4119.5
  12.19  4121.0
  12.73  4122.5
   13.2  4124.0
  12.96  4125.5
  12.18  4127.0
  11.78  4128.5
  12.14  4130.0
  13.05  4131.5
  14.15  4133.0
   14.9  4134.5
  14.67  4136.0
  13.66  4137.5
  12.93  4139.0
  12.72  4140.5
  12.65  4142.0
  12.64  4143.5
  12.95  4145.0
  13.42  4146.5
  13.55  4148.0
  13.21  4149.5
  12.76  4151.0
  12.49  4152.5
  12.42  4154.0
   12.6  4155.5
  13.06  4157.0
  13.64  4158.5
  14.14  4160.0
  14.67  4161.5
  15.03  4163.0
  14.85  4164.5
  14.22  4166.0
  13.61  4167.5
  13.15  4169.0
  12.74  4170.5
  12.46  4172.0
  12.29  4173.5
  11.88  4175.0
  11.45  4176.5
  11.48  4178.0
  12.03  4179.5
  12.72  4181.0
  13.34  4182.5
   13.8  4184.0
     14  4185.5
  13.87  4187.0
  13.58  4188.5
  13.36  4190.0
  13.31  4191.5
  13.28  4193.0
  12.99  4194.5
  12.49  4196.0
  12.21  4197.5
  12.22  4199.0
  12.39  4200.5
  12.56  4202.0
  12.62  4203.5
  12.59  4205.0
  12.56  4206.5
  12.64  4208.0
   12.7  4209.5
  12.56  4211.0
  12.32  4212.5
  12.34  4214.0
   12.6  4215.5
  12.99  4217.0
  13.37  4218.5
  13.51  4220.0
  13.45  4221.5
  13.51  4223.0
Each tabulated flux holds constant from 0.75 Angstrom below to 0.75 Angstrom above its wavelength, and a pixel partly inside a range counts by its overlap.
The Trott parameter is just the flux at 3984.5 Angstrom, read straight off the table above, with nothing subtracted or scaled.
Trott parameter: 11.7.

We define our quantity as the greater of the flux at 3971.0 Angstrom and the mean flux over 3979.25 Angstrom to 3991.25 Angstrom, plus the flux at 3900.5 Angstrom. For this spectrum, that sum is 26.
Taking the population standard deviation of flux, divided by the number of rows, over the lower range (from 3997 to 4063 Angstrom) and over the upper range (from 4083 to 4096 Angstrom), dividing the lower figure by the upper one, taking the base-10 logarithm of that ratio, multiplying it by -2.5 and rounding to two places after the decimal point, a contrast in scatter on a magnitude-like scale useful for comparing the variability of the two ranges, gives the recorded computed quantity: -0.73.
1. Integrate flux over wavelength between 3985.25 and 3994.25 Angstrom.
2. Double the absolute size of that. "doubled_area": 238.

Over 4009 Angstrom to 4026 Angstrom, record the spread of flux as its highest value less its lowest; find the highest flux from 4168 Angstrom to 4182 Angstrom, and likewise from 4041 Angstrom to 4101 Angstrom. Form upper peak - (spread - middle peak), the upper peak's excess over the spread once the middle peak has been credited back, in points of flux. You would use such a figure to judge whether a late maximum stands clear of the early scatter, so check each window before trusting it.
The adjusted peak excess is 26.0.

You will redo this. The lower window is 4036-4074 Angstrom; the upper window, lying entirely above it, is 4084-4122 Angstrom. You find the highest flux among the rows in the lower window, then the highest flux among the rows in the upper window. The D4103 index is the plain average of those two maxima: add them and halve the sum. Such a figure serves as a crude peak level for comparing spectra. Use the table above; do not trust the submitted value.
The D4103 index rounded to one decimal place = 13.7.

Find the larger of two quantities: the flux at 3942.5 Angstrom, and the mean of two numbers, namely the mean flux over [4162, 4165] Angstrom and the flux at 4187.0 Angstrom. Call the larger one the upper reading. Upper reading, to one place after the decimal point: 14.4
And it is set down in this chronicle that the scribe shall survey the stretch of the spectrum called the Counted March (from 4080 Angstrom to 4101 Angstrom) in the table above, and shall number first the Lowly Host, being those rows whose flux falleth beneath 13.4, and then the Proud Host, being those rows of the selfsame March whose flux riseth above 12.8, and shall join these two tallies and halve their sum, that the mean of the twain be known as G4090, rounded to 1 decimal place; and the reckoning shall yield 8.5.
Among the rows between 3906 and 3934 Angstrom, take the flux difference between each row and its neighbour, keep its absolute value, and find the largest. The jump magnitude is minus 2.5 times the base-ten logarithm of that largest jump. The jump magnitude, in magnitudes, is 0.09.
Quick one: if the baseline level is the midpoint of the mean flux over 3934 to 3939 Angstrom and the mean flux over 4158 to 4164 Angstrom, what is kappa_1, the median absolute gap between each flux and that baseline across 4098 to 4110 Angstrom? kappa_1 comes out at 0.9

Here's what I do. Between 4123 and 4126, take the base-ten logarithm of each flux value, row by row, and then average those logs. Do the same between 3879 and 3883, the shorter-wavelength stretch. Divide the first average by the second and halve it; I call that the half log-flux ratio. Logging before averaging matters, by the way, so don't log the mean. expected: 0.541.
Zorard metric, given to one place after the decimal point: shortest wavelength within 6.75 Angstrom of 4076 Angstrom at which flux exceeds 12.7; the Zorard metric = 4070.0 Angstrom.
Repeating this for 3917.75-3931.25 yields 3918.5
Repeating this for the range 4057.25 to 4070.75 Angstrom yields 4058.0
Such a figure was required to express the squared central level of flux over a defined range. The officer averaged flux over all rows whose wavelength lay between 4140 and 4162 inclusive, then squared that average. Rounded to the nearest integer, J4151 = 172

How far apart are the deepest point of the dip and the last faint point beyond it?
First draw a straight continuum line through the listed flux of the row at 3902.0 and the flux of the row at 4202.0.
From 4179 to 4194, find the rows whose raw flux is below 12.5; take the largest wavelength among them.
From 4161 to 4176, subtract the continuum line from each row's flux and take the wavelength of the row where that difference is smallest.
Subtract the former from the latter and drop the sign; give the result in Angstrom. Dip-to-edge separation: 4.5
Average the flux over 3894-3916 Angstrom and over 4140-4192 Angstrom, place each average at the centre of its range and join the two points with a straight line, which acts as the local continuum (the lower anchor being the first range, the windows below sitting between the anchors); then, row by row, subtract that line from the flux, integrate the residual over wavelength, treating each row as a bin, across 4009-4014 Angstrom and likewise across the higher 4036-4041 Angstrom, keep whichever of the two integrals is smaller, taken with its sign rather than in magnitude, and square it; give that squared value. 1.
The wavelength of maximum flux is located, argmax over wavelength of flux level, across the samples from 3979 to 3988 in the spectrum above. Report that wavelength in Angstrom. 3981.5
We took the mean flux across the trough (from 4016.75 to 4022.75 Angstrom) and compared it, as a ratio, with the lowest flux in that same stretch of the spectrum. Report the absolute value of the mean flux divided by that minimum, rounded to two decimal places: 1.05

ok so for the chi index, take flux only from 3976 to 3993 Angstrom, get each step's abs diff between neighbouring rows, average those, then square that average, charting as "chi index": 0.23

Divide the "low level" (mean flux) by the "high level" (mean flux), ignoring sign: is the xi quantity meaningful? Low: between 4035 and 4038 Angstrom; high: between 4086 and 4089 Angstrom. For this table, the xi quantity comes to 1.03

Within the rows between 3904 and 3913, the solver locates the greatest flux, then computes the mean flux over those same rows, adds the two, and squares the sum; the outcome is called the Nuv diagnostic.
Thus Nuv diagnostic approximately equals 701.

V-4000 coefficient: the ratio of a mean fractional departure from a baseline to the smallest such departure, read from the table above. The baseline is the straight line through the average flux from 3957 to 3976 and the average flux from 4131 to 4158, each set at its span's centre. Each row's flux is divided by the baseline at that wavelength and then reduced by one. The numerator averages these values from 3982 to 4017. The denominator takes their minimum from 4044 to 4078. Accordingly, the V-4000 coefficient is 4.8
